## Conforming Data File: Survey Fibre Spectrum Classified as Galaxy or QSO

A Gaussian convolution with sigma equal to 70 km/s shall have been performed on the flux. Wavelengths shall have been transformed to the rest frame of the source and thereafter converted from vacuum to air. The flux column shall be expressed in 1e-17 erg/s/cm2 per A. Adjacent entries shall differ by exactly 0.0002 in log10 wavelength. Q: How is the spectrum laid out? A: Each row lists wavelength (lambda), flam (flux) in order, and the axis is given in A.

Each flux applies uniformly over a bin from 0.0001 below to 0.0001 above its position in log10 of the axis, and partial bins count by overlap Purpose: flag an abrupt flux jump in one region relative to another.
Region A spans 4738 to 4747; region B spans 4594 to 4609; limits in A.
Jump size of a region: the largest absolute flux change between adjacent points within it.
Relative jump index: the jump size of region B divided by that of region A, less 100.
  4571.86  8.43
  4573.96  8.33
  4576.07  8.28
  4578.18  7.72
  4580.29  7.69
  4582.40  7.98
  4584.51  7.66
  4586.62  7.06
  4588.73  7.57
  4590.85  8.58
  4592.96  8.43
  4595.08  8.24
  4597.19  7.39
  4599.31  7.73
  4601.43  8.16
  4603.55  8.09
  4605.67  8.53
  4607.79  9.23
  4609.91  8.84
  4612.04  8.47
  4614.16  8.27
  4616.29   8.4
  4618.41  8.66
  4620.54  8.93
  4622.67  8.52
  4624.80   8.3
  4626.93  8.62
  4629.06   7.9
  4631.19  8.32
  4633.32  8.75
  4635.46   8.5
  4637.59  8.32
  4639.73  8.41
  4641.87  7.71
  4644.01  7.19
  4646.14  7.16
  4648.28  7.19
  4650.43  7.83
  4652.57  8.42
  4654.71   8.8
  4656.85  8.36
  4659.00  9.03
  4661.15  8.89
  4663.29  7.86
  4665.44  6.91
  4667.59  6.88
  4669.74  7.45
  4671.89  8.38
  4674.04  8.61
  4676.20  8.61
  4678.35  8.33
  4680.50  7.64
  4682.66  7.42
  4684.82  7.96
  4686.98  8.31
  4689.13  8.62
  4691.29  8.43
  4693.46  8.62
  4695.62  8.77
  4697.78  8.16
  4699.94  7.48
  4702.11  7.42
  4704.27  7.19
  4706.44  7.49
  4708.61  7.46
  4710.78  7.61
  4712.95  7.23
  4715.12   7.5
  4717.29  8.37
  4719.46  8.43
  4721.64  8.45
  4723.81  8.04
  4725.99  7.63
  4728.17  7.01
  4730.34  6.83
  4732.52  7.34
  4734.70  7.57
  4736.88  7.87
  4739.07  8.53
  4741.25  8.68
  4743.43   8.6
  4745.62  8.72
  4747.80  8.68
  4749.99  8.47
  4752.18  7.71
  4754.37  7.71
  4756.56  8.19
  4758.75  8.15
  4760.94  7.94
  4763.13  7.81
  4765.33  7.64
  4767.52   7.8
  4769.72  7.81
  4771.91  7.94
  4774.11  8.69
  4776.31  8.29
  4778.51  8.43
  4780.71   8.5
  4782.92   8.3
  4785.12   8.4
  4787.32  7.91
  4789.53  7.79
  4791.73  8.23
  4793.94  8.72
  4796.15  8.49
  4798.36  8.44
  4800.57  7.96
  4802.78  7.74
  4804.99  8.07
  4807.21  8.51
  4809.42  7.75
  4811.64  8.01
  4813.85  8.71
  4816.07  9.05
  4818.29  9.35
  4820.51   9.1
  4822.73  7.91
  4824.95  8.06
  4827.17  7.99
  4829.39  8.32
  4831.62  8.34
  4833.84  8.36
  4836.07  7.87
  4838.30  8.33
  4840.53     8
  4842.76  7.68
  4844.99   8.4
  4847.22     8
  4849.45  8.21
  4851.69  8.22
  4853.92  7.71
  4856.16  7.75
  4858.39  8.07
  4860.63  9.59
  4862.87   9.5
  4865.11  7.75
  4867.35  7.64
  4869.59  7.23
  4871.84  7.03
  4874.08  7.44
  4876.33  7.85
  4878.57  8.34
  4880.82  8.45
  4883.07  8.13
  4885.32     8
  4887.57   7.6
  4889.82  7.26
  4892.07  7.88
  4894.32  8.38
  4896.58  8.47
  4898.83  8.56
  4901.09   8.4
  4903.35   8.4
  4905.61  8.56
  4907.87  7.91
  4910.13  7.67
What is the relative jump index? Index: -94.3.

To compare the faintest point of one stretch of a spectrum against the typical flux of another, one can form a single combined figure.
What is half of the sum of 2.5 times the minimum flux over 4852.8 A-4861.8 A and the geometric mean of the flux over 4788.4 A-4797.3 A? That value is 13.79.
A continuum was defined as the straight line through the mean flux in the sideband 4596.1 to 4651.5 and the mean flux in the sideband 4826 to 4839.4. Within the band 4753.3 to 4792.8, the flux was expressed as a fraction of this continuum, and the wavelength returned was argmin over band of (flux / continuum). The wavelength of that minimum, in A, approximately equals 4765.33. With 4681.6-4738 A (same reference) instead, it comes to 4730.34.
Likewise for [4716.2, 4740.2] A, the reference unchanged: 4730.34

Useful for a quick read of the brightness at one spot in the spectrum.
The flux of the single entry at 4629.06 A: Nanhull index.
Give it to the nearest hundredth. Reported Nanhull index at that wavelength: 7.90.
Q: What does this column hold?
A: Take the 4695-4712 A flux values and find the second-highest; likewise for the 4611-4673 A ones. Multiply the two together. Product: 72.9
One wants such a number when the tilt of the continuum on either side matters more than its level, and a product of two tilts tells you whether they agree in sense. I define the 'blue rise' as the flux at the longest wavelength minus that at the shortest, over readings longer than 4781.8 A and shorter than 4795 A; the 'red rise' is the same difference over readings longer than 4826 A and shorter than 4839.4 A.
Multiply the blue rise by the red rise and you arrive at 0.14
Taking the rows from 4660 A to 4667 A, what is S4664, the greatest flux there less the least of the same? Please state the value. 2.0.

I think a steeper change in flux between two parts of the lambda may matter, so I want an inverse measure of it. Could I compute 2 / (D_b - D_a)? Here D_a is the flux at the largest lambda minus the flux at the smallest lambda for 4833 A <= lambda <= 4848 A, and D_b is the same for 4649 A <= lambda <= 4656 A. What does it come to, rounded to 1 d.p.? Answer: 1.5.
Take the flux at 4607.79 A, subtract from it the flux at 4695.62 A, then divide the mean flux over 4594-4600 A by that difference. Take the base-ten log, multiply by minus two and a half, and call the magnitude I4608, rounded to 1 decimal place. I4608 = -3.1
